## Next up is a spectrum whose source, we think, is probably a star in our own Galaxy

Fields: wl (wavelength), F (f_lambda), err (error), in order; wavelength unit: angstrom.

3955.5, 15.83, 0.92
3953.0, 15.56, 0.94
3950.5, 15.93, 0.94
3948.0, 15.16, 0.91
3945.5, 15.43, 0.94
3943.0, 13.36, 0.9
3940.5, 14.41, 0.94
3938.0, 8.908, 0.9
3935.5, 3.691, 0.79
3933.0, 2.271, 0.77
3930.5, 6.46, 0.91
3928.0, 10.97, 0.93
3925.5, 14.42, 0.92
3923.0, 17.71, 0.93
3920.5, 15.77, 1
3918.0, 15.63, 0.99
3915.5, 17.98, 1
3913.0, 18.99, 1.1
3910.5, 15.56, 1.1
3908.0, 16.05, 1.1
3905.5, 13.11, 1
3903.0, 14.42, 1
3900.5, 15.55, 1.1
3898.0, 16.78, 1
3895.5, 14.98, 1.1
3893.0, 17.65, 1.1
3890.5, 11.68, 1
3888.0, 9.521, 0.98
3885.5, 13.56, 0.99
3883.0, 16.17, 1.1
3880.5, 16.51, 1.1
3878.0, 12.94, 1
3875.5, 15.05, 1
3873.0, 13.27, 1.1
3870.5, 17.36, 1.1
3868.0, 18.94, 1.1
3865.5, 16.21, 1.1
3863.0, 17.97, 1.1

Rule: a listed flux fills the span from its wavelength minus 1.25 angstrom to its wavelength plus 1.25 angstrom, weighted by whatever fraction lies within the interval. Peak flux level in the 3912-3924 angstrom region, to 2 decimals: 18.99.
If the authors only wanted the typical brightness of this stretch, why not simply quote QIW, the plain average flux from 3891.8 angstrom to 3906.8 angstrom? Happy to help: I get 15.4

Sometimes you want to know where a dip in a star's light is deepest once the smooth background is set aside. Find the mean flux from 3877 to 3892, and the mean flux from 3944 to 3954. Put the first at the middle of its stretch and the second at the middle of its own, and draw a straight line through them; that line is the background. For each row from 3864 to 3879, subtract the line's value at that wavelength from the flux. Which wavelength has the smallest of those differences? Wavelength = 3878.0 angstrom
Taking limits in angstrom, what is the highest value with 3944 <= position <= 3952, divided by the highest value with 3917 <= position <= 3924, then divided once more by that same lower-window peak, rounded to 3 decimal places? 0.051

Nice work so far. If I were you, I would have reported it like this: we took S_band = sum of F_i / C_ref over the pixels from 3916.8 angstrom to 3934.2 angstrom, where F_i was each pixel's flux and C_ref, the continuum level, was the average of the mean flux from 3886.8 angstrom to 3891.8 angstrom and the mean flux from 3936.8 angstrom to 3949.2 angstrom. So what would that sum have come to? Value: 6.9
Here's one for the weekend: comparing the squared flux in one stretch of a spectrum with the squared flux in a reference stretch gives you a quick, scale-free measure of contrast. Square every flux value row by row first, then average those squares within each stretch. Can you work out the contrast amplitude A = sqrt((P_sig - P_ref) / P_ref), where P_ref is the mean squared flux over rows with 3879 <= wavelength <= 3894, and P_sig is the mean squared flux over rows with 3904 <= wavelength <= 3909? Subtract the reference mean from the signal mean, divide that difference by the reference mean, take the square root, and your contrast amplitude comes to 0.16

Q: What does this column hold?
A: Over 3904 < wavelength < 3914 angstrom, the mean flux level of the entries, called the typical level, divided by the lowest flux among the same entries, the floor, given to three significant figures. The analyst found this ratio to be 1.21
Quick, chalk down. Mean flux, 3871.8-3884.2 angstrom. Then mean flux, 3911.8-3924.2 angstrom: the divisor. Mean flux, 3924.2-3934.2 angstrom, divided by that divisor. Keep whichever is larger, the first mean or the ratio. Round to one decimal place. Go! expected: 14.8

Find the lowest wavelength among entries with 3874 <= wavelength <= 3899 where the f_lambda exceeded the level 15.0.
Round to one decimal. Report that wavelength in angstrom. 3875.5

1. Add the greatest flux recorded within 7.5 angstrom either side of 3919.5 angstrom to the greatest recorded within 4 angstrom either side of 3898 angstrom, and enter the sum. 35.8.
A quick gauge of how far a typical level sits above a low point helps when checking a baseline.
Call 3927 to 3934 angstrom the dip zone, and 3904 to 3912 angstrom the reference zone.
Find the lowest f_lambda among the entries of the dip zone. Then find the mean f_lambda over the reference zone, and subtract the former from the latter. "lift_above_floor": 13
